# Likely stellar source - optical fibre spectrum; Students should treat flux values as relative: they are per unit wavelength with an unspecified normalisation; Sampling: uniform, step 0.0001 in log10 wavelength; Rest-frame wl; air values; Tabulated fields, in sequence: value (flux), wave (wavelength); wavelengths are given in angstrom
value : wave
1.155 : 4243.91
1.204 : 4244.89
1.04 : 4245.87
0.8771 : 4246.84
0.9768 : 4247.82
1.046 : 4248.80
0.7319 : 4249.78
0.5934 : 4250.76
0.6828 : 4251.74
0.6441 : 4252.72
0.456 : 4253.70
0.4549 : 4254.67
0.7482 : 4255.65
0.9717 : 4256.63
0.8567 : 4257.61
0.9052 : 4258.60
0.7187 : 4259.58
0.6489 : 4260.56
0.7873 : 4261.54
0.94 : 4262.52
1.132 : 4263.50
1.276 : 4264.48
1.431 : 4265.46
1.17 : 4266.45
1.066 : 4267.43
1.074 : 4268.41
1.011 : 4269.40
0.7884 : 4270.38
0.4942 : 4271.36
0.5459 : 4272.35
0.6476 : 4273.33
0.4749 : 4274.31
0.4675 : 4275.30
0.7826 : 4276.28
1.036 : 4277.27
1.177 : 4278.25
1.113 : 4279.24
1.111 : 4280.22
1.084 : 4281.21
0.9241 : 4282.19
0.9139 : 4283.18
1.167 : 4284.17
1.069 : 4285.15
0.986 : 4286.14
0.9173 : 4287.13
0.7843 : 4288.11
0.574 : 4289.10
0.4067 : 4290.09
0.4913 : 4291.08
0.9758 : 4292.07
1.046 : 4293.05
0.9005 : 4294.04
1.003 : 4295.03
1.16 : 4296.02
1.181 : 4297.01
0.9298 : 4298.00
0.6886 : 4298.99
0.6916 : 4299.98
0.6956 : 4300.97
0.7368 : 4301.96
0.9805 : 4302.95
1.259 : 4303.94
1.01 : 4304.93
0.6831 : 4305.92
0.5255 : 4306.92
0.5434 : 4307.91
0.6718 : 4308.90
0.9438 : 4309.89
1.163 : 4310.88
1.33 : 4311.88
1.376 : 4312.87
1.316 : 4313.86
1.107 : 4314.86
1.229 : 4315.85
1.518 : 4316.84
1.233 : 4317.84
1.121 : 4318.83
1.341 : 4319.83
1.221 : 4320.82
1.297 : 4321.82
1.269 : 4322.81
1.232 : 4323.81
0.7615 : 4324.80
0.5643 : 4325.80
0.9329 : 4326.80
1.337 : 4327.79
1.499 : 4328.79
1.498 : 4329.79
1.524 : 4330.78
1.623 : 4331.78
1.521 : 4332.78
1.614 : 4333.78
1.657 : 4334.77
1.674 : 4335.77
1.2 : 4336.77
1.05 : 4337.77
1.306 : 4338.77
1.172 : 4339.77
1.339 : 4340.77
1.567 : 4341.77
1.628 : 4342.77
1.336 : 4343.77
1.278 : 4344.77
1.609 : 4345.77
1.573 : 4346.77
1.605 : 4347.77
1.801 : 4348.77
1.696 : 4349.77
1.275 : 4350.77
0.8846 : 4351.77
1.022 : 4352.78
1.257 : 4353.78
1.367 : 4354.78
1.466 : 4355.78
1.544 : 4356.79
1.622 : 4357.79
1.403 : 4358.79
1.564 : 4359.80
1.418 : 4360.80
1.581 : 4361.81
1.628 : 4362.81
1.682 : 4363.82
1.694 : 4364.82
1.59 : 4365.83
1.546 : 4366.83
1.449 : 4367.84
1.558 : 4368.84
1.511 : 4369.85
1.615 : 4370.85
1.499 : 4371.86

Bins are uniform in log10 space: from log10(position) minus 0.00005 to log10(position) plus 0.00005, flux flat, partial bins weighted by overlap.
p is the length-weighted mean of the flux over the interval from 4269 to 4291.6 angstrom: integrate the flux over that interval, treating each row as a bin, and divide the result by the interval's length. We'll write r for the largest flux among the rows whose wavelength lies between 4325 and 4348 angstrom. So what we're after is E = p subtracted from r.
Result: 0.85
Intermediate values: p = 0.82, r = 1.674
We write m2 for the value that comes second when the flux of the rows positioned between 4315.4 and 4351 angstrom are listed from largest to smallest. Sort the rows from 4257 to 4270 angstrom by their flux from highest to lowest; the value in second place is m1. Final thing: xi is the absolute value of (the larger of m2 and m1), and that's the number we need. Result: 1.70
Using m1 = 1.276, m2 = 1.696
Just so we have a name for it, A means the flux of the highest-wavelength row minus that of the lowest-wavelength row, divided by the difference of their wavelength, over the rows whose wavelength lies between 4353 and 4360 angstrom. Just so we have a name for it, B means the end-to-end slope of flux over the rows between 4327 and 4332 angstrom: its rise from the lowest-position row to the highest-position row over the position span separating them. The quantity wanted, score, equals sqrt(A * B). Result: 0.060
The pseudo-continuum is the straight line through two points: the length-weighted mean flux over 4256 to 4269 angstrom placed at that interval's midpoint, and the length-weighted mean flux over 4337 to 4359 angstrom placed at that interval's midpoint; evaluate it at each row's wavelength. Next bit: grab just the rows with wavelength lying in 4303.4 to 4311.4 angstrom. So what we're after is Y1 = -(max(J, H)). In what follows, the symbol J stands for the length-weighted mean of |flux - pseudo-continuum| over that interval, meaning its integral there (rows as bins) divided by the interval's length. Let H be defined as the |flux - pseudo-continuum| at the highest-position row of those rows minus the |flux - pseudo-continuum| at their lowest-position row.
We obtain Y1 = -0.37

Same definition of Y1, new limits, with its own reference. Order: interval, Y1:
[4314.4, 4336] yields -0.20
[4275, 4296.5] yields -0.21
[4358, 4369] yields -0.11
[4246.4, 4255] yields -0.46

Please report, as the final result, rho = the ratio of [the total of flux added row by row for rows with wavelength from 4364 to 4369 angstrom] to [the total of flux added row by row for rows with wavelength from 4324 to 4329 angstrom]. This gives 1.5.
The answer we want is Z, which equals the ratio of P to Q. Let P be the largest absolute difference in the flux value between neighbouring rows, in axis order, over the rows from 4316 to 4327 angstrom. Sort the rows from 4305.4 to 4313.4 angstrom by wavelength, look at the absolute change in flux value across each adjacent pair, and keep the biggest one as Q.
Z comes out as 1.73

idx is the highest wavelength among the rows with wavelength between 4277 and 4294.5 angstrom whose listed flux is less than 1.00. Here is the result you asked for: 4294.04 angstrom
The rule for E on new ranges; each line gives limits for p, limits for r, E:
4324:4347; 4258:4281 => 0.08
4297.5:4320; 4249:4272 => 0.43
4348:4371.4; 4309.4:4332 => 0.14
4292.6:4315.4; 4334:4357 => 0.85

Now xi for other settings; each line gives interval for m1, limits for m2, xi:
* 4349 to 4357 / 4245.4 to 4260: 1.54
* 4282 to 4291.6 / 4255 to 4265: 1.13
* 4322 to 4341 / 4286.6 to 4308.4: 1.66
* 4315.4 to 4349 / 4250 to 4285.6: 1.67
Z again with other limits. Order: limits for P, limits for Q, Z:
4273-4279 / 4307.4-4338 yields 0.66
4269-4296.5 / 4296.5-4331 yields 1.03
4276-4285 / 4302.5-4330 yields 0.54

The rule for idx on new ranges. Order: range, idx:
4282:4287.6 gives 4287.13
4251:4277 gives 4276.28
